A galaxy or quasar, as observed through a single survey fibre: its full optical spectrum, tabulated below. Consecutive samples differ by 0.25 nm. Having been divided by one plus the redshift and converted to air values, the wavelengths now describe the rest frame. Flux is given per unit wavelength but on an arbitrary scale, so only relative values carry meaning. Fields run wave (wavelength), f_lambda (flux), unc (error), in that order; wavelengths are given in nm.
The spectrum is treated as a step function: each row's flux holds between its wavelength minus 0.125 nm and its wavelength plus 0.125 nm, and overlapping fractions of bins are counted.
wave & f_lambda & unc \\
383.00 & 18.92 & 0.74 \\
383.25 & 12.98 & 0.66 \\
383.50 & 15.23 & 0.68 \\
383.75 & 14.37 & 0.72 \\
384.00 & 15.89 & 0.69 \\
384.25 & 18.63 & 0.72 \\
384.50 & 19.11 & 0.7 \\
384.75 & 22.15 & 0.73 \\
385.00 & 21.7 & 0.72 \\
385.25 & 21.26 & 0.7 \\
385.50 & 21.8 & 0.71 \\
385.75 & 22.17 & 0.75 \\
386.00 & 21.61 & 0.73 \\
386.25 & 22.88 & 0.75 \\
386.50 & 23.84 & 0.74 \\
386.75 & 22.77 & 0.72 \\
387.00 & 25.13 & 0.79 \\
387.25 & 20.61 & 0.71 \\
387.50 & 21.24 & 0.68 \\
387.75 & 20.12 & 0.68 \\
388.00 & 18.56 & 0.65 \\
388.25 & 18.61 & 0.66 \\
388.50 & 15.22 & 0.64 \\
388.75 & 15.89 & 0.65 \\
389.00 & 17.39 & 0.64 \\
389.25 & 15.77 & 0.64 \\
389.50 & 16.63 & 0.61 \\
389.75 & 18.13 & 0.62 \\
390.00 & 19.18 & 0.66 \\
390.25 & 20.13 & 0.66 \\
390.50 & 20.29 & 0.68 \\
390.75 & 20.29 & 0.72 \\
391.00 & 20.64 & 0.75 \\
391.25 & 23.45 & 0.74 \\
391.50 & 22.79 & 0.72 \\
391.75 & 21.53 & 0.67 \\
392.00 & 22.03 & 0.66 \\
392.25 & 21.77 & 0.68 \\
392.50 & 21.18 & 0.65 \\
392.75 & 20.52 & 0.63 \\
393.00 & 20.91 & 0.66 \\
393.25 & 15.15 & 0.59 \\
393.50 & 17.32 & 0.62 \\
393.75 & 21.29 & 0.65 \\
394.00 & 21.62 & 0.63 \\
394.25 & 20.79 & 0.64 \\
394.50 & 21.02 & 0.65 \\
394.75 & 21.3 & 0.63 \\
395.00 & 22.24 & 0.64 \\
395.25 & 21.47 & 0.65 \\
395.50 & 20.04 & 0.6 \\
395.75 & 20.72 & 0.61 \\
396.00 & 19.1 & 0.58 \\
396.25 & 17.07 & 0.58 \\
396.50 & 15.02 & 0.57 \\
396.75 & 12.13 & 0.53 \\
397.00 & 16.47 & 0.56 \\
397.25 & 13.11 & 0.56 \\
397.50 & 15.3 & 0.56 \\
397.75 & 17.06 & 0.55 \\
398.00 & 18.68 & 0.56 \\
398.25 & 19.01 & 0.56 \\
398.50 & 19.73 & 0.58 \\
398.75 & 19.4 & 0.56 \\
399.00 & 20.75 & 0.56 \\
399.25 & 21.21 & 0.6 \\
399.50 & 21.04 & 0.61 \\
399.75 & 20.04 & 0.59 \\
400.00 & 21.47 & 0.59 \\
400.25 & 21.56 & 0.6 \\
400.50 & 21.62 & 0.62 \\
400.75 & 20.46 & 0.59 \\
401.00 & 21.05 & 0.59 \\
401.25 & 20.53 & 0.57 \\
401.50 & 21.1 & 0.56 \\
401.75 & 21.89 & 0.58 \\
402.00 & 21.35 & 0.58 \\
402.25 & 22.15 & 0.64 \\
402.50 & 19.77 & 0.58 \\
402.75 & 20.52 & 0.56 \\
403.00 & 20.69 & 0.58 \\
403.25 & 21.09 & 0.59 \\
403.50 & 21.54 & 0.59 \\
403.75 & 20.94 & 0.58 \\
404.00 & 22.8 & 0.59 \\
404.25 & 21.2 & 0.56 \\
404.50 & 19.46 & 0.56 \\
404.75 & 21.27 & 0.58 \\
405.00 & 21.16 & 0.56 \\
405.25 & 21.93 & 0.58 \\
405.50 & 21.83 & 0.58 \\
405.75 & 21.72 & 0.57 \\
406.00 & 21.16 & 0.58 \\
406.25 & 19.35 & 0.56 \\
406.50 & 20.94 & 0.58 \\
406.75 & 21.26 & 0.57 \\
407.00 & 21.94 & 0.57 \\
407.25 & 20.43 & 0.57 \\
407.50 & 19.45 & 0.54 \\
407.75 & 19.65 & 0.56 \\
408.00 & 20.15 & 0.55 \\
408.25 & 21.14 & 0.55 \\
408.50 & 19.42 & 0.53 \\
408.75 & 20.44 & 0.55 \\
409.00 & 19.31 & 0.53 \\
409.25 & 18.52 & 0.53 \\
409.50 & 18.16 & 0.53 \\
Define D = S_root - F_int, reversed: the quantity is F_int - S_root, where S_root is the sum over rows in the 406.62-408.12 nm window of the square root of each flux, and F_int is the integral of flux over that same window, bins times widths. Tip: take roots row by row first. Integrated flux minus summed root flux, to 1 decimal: 3.6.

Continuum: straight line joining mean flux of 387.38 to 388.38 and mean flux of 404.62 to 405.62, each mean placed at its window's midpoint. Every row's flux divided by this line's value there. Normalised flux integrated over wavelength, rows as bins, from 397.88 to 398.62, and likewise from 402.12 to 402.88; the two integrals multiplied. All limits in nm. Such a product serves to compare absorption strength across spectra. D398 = 0.51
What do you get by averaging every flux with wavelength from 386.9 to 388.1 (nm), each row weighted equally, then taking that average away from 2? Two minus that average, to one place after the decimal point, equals -19.1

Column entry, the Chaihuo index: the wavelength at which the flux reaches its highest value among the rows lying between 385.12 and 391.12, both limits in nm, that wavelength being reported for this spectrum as 387.00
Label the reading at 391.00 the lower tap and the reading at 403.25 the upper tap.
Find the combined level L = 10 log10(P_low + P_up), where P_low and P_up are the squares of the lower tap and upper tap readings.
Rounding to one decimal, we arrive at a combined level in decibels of 29.4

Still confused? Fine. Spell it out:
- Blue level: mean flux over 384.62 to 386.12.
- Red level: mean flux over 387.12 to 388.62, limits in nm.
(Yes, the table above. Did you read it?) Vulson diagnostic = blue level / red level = 1.1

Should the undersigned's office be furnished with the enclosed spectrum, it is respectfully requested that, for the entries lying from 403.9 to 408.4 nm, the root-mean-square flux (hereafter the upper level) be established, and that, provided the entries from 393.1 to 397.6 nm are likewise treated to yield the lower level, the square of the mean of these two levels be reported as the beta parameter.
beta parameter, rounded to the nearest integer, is 392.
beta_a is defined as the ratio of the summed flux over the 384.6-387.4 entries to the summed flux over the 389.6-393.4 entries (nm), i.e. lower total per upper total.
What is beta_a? 0.8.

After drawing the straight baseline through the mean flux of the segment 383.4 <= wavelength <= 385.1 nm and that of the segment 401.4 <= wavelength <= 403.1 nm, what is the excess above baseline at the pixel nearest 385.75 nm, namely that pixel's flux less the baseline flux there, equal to 3.8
